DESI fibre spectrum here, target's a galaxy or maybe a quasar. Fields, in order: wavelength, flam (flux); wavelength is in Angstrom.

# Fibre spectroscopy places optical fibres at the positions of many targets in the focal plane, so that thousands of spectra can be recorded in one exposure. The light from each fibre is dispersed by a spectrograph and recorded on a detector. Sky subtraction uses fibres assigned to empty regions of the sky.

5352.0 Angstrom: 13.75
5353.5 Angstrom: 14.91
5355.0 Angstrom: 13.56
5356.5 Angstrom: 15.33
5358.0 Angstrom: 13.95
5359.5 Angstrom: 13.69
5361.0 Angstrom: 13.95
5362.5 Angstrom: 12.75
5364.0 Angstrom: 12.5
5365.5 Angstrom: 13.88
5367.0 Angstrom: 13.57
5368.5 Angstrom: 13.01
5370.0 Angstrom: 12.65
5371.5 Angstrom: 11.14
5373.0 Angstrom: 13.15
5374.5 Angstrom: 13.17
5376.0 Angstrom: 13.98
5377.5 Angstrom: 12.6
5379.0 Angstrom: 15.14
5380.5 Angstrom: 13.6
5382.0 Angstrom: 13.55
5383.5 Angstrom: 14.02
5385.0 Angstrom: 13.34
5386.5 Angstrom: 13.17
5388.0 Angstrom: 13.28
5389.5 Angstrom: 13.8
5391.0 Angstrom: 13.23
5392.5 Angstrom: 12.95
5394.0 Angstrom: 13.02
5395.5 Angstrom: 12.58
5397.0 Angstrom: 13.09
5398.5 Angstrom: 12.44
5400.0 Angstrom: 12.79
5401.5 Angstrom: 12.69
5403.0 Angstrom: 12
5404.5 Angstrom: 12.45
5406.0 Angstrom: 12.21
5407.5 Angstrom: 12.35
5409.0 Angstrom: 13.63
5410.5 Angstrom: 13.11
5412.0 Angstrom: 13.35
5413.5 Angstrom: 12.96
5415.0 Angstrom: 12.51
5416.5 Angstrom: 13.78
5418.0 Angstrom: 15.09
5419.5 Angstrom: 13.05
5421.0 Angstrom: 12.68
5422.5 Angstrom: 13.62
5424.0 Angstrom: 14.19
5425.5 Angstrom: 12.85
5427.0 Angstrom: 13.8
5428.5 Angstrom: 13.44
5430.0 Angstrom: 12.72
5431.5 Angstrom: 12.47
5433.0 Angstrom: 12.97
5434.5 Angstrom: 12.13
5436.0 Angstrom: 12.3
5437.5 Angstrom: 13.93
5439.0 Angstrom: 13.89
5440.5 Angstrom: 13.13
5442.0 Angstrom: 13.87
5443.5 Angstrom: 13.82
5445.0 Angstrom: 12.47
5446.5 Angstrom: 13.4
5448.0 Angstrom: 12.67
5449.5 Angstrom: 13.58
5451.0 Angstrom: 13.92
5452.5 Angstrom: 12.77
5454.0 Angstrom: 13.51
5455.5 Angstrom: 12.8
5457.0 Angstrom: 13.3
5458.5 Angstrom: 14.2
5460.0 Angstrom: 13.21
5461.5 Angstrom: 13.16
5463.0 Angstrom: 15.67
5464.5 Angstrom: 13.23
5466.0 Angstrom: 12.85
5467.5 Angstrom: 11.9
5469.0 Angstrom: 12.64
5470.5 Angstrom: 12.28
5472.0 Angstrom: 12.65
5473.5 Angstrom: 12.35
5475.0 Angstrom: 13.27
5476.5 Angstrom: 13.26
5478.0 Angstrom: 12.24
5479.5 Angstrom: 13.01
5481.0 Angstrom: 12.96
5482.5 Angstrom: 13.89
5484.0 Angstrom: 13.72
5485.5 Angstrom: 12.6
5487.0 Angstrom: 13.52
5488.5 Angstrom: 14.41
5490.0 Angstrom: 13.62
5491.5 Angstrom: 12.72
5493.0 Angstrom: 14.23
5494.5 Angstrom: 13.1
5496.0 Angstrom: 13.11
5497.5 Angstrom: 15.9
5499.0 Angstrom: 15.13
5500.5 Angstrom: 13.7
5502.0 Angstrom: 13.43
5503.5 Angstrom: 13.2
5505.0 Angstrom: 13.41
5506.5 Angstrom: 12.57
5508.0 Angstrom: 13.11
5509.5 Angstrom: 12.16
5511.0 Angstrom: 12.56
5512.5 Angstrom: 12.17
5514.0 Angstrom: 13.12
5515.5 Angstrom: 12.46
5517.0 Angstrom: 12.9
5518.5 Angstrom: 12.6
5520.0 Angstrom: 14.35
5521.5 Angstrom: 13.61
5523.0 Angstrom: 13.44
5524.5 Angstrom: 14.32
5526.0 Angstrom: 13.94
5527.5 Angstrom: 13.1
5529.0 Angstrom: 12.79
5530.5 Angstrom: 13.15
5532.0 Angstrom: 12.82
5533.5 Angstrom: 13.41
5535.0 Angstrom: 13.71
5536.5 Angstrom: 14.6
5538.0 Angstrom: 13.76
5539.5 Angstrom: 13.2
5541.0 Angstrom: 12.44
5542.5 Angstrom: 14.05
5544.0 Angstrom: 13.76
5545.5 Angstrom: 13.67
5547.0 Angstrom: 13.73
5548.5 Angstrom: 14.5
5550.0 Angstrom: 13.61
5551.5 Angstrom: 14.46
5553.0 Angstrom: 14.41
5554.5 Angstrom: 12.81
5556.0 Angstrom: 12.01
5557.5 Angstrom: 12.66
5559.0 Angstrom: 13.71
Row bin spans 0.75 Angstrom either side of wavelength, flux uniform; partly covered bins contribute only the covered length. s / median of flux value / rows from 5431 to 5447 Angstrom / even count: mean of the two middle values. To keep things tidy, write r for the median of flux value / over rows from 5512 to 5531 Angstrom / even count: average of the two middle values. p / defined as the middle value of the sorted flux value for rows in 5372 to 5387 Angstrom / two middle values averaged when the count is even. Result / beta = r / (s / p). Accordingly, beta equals 13.4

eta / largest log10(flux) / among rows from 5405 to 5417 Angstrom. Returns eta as 1.14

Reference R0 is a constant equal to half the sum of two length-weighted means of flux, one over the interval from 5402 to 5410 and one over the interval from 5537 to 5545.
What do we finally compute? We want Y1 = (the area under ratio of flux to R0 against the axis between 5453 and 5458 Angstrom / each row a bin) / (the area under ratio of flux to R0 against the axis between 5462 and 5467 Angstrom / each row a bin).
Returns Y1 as 0.96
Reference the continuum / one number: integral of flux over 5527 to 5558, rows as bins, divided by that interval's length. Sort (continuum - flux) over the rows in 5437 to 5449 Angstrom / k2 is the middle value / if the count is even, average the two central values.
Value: -0.14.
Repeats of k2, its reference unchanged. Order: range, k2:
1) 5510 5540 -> 0.29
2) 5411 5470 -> 0.26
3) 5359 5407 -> 0.35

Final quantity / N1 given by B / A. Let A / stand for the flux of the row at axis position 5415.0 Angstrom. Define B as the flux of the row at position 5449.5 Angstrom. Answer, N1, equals 1.09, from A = 12.51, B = 13.58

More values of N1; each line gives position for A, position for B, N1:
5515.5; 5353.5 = 1.20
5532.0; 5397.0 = 1.02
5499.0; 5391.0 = 0.87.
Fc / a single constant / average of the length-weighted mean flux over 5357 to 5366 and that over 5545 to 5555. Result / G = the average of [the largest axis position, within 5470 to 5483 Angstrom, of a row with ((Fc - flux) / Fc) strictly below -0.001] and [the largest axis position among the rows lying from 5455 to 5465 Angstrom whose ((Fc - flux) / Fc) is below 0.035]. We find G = 5473.5 Angstrom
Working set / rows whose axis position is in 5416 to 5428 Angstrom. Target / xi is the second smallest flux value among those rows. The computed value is 12.85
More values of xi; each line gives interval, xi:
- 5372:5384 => 13.15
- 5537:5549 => 13.2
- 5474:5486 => 12.6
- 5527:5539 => 12.82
